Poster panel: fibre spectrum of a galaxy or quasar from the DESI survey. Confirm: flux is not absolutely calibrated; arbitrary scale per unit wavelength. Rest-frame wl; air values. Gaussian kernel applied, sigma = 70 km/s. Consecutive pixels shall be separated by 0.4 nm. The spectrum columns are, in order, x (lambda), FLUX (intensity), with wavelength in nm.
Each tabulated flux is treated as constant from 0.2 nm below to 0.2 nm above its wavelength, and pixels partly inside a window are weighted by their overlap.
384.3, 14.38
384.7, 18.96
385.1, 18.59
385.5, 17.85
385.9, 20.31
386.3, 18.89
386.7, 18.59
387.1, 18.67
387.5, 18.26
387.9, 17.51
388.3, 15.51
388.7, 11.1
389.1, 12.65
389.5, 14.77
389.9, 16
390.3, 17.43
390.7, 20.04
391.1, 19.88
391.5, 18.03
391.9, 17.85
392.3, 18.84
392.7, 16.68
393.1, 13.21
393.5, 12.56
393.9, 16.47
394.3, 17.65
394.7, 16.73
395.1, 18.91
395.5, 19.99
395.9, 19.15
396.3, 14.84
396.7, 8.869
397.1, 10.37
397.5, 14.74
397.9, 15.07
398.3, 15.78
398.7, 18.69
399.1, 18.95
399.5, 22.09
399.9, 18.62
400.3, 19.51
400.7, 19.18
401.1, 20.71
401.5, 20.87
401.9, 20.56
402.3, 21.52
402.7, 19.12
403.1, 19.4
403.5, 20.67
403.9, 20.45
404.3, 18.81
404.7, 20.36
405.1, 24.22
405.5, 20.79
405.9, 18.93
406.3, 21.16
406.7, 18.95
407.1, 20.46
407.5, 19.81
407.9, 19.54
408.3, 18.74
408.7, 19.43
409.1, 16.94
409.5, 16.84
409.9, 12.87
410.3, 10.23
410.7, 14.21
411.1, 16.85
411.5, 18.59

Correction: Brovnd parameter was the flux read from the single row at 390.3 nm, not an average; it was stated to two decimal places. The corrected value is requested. 17.43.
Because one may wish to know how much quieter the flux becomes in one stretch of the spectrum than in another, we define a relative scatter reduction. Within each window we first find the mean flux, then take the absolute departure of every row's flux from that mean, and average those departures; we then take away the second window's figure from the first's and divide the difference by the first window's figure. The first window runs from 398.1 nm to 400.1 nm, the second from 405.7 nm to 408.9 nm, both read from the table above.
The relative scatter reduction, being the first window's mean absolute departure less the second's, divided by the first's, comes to 0.5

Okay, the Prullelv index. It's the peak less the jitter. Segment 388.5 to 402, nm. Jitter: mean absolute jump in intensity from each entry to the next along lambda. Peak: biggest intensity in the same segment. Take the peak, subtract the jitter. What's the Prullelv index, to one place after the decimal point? 20.3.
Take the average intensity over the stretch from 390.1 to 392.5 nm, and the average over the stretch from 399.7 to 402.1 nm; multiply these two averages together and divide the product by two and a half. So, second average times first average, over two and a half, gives 149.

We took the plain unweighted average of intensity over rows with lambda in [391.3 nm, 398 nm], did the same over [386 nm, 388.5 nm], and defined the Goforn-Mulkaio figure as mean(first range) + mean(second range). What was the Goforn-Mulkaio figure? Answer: 34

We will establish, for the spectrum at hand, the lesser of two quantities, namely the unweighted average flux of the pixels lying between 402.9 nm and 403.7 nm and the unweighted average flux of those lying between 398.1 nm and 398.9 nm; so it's 17.2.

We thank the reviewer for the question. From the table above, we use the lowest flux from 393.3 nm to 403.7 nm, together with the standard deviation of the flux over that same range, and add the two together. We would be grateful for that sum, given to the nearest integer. 12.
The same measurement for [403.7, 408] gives 20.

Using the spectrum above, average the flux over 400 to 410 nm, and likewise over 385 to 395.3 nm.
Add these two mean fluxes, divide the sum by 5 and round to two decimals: 7.33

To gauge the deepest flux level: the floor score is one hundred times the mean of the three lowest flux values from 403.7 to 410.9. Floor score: 1244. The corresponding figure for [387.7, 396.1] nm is 1210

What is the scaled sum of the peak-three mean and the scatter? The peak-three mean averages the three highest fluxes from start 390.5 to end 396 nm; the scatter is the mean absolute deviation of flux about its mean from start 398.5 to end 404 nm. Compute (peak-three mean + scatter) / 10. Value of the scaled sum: 2.09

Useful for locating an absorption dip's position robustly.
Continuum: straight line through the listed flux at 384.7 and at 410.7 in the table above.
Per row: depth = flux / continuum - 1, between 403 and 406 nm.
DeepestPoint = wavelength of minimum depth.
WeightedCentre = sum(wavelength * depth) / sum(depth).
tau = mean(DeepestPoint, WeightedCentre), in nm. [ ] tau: 404.44 nm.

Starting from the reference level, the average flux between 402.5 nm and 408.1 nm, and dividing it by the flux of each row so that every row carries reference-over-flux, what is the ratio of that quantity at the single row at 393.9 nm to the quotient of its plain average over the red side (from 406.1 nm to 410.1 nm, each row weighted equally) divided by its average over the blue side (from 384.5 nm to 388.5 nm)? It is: 1.22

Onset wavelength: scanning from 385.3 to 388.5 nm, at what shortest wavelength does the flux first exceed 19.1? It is 385.9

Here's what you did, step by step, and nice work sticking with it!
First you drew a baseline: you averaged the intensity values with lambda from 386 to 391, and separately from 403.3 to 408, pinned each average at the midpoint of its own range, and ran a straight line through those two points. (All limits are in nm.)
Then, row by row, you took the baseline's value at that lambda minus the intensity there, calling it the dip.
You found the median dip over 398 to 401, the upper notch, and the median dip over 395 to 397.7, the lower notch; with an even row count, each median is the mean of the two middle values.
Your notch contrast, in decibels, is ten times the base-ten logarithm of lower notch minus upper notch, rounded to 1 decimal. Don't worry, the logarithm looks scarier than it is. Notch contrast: 5.3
